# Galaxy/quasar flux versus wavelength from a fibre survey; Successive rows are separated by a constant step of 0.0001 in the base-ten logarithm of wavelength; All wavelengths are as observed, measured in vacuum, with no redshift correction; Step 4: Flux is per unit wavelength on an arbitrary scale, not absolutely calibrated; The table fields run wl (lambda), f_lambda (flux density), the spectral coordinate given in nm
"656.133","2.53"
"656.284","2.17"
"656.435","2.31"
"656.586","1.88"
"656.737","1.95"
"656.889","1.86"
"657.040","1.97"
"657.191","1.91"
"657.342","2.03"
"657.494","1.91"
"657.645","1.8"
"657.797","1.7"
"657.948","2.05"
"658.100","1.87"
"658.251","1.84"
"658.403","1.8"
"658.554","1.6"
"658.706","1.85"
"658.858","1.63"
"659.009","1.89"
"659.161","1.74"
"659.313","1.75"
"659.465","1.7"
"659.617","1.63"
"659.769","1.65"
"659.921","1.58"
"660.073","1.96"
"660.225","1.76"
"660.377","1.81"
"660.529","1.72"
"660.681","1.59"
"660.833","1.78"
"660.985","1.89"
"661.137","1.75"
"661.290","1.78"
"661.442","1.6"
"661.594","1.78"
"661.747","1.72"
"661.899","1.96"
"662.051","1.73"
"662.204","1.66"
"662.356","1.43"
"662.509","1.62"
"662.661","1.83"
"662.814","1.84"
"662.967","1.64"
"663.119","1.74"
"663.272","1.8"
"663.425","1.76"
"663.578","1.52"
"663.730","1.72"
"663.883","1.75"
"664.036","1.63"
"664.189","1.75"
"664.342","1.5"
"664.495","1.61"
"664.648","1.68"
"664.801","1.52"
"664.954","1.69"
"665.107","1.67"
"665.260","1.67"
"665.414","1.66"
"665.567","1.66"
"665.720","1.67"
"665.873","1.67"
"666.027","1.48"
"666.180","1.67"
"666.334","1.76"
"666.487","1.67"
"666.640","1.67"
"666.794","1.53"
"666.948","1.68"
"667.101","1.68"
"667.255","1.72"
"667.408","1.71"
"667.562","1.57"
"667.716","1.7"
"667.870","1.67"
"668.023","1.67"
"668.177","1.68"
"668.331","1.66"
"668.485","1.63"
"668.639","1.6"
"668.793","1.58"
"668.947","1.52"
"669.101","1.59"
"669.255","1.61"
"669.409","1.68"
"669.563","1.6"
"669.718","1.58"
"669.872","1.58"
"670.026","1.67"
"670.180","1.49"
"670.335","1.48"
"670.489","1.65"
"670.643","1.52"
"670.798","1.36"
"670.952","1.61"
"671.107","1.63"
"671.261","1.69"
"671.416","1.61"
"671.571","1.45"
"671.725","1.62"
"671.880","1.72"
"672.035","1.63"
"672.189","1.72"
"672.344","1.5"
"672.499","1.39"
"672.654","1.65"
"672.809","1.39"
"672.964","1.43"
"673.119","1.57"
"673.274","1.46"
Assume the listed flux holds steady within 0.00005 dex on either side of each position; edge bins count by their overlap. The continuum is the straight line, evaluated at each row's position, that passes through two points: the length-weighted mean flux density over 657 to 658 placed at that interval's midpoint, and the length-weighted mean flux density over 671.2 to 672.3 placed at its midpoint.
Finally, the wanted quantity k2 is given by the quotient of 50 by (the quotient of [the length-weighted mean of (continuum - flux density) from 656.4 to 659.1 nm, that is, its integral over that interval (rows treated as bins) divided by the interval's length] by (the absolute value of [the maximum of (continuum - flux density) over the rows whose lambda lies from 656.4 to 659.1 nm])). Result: 524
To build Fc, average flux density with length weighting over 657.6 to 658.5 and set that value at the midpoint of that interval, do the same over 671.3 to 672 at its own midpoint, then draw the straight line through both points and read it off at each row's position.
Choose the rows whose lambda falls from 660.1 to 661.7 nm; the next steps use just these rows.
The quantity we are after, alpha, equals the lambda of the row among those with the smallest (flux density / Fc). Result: 660.681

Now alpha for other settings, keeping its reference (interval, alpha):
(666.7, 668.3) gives 666.794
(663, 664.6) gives 664.342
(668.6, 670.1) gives 668.947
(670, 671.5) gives 670.798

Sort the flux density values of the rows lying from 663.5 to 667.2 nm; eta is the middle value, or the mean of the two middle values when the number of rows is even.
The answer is 1.67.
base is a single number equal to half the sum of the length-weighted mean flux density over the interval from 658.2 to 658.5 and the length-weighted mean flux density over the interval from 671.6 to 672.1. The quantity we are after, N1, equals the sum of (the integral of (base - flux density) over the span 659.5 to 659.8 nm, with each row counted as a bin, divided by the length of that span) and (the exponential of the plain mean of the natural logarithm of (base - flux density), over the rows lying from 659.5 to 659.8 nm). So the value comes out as 0.15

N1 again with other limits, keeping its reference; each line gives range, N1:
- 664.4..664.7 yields 0.15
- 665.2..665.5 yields 0.11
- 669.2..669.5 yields 0.14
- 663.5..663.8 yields 0.11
